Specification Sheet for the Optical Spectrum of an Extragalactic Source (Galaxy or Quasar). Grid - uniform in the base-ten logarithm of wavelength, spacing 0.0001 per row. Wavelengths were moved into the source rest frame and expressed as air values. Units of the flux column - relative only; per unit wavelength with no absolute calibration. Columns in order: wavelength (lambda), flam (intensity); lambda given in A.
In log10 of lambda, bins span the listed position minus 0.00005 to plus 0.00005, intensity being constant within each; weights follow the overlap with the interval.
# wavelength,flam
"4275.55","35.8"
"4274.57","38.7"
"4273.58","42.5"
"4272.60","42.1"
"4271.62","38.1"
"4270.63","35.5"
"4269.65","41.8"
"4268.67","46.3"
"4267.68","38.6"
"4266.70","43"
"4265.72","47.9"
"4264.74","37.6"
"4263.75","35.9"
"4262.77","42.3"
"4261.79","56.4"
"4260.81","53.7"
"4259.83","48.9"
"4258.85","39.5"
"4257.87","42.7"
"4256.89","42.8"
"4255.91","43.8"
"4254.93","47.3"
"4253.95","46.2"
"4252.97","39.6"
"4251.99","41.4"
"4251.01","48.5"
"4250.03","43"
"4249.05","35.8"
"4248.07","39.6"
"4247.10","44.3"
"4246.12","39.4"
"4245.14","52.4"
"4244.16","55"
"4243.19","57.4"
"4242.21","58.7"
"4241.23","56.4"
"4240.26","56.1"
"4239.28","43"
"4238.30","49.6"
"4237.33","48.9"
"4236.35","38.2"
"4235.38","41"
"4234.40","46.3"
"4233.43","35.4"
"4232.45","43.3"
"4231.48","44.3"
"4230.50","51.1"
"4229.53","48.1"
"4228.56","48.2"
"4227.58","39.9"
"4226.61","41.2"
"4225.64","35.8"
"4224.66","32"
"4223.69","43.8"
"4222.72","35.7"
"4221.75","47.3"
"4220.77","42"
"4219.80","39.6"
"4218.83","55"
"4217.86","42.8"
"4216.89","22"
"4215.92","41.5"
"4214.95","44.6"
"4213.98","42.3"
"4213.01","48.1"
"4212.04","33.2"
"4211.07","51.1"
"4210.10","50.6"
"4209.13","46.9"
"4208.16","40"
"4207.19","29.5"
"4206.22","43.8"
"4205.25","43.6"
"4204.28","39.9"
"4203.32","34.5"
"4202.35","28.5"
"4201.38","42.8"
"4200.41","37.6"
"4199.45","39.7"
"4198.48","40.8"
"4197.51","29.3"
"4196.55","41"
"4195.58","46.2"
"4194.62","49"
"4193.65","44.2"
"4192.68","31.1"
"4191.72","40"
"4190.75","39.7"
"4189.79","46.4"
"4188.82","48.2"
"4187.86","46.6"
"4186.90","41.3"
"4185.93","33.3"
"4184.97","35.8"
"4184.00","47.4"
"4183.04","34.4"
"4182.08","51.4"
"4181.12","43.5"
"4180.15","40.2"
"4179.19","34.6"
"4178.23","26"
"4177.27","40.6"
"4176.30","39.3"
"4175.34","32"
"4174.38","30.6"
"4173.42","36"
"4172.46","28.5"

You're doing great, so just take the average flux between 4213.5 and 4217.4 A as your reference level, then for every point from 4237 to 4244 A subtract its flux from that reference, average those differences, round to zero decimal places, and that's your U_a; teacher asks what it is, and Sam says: -15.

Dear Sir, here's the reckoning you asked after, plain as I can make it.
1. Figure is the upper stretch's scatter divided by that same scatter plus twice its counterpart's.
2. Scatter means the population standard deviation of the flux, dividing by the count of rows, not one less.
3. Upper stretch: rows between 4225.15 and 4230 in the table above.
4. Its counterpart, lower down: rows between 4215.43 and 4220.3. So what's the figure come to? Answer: 0.19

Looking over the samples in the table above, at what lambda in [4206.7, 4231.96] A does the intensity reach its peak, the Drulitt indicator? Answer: 4218.83 A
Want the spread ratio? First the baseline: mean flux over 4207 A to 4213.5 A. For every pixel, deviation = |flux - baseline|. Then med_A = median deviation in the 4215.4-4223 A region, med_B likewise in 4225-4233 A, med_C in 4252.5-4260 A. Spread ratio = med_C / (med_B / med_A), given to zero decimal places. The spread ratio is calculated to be 3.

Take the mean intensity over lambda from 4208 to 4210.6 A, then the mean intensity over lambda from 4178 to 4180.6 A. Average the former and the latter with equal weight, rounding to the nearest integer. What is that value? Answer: 40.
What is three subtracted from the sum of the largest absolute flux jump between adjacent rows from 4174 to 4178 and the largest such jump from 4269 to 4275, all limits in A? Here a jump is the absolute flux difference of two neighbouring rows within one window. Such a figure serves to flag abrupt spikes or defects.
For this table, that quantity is 11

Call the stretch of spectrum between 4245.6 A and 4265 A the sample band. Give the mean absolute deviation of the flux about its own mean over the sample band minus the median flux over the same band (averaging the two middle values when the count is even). -38.6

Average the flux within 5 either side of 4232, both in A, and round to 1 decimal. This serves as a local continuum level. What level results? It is 43.6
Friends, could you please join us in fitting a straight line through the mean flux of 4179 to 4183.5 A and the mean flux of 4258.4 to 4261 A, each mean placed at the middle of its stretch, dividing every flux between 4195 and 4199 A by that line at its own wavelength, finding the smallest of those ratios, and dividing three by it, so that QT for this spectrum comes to 4.3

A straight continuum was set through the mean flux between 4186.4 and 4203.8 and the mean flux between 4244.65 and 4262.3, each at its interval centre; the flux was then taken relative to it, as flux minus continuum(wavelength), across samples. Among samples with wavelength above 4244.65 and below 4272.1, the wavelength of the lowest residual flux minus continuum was 4270.63 A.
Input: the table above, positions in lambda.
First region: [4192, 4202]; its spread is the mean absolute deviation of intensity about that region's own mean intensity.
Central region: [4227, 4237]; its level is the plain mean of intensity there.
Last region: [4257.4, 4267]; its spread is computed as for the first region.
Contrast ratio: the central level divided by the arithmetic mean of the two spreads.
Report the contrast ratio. 8.6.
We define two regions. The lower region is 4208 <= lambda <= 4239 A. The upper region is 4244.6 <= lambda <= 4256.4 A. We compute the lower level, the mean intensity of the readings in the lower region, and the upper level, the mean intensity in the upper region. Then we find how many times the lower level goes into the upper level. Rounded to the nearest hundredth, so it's 1.01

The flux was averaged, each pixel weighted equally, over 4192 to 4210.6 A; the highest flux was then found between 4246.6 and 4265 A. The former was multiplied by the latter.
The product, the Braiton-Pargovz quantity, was 2253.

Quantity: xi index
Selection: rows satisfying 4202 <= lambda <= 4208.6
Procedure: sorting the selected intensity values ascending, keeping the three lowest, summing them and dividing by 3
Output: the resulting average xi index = 31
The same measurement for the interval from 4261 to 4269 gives 37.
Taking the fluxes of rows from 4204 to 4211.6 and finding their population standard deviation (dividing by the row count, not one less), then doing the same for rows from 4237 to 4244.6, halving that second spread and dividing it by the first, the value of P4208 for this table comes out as 0.39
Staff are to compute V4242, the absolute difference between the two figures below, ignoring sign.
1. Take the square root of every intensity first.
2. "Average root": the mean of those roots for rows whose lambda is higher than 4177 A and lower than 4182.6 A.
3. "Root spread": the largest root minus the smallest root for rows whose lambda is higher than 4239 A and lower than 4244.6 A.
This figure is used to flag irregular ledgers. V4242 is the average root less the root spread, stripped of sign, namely 5.14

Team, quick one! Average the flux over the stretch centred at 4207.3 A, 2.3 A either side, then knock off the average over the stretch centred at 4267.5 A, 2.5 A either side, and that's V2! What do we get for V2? -2.8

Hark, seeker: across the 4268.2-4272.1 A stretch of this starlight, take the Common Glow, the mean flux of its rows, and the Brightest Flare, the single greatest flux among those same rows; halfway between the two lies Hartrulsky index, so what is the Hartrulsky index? 43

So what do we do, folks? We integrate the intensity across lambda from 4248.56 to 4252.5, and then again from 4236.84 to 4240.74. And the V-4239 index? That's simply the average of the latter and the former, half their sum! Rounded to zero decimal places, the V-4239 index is 179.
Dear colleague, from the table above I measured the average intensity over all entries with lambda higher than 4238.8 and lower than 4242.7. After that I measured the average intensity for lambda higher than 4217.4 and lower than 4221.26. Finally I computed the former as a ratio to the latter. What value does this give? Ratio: 1.19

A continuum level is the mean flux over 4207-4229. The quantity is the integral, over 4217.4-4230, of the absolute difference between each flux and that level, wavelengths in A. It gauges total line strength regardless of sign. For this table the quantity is 60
